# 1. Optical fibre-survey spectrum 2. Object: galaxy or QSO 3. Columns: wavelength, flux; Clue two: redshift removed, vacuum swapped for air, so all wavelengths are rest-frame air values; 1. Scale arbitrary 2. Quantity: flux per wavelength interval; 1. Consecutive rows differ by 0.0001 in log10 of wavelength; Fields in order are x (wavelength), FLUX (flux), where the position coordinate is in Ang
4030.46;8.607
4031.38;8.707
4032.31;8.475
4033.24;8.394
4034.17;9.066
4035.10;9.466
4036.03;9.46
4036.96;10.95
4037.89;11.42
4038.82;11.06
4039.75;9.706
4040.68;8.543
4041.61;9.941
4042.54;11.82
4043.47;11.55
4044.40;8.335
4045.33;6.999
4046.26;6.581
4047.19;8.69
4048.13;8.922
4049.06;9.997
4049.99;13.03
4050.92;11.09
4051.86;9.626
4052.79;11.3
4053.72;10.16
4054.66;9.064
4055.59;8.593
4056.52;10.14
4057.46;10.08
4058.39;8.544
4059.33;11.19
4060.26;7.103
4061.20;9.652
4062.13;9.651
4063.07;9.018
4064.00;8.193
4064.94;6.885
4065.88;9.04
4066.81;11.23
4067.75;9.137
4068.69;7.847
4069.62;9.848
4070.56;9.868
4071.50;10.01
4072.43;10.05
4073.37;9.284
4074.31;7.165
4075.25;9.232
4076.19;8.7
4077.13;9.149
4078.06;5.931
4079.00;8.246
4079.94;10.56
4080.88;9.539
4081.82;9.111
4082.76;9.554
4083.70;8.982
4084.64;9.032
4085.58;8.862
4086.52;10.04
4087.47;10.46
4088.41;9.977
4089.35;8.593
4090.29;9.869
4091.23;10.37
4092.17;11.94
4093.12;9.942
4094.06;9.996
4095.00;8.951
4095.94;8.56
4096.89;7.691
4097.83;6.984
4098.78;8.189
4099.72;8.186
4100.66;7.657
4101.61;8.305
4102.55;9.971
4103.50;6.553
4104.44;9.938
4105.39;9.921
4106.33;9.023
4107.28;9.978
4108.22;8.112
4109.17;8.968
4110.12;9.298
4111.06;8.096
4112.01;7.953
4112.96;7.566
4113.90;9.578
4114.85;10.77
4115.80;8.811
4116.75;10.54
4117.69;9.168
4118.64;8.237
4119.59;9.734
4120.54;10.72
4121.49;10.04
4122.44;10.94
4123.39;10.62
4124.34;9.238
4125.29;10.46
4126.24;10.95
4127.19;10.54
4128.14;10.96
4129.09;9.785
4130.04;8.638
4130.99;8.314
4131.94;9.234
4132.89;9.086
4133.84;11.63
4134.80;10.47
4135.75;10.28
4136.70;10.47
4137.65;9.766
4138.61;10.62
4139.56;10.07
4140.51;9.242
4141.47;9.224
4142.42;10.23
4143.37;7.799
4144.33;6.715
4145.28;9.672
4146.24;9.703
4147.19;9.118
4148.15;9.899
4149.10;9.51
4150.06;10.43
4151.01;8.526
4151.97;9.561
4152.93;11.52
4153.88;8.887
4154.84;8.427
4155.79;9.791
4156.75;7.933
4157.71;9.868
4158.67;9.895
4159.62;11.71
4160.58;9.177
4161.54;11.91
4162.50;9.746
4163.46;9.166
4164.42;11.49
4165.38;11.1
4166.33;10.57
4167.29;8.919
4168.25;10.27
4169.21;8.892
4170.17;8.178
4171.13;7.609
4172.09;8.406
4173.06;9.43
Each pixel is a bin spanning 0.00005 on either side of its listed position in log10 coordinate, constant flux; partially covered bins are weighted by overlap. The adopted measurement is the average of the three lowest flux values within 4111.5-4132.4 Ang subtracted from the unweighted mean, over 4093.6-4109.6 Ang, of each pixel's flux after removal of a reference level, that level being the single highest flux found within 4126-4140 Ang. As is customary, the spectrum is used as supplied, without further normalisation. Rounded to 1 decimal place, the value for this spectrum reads -10.9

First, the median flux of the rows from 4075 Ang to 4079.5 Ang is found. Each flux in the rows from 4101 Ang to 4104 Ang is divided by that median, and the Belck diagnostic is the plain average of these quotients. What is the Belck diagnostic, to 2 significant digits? 0.95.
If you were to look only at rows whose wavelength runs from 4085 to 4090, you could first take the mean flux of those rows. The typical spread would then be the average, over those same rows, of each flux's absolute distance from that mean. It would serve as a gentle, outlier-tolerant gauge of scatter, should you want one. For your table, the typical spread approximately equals 0.69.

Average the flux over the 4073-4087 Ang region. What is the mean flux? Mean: 8.9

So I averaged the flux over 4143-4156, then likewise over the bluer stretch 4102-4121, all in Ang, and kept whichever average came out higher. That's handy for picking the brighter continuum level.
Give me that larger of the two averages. 9.3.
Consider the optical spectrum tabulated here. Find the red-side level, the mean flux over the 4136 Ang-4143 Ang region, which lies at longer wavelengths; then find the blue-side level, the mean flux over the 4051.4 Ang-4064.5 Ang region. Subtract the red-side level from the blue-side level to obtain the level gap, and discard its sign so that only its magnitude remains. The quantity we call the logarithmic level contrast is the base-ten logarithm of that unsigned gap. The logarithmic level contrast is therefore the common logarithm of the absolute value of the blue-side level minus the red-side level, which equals -0.31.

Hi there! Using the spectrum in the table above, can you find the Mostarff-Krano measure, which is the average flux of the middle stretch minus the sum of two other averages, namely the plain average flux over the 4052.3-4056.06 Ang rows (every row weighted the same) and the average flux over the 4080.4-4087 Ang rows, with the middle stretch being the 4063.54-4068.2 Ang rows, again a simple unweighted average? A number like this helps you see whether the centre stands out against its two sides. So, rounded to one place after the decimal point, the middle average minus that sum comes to -10.2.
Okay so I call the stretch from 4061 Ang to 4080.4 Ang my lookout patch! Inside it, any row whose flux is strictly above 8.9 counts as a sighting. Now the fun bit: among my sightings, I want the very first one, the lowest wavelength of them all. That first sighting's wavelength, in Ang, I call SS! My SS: 4061.20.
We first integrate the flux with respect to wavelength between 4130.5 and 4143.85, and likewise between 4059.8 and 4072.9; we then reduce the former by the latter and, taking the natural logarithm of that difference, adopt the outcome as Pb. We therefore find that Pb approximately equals 2.4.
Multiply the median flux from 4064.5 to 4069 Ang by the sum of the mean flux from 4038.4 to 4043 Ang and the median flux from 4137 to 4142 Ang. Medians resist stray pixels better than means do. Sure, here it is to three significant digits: 181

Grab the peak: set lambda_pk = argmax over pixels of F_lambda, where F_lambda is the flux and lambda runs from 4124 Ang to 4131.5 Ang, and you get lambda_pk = 4128.14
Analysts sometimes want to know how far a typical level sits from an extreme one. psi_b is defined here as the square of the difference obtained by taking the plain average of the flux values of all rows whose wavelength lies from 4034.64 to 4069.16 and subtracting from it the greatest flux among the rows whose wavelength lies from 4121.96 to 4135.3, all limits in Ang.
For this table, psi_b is 4.3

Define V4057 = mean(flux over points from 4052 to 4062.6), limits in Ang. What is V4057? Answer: 9.6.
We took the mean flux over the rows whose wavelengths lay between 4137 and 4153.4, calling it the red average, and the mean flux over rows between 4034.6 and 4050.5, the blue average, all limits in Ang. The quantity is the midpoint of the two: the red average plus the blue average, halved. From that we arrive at 9.65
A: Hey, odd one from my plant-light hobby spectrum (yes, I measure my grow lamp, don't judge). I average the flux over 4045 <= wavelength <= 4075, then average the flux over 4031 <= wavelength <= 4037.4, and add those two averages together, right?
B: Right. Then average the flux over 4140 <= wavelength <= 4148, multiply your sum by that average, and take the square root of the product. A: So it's 12.9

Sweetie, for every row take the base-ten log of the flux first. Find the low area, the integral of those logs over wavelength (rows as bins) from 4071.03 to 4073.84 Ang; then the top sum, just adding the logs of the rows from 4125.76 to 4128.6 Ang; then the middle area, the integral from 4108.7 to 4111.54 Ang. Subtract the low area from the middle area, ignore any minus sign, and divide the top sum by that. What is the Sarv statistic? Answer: 29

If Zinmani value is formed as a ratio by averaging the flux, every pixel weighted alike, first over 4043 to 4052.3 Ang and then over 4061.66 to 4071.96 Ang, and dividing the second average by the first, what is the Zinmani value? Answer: 0.966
